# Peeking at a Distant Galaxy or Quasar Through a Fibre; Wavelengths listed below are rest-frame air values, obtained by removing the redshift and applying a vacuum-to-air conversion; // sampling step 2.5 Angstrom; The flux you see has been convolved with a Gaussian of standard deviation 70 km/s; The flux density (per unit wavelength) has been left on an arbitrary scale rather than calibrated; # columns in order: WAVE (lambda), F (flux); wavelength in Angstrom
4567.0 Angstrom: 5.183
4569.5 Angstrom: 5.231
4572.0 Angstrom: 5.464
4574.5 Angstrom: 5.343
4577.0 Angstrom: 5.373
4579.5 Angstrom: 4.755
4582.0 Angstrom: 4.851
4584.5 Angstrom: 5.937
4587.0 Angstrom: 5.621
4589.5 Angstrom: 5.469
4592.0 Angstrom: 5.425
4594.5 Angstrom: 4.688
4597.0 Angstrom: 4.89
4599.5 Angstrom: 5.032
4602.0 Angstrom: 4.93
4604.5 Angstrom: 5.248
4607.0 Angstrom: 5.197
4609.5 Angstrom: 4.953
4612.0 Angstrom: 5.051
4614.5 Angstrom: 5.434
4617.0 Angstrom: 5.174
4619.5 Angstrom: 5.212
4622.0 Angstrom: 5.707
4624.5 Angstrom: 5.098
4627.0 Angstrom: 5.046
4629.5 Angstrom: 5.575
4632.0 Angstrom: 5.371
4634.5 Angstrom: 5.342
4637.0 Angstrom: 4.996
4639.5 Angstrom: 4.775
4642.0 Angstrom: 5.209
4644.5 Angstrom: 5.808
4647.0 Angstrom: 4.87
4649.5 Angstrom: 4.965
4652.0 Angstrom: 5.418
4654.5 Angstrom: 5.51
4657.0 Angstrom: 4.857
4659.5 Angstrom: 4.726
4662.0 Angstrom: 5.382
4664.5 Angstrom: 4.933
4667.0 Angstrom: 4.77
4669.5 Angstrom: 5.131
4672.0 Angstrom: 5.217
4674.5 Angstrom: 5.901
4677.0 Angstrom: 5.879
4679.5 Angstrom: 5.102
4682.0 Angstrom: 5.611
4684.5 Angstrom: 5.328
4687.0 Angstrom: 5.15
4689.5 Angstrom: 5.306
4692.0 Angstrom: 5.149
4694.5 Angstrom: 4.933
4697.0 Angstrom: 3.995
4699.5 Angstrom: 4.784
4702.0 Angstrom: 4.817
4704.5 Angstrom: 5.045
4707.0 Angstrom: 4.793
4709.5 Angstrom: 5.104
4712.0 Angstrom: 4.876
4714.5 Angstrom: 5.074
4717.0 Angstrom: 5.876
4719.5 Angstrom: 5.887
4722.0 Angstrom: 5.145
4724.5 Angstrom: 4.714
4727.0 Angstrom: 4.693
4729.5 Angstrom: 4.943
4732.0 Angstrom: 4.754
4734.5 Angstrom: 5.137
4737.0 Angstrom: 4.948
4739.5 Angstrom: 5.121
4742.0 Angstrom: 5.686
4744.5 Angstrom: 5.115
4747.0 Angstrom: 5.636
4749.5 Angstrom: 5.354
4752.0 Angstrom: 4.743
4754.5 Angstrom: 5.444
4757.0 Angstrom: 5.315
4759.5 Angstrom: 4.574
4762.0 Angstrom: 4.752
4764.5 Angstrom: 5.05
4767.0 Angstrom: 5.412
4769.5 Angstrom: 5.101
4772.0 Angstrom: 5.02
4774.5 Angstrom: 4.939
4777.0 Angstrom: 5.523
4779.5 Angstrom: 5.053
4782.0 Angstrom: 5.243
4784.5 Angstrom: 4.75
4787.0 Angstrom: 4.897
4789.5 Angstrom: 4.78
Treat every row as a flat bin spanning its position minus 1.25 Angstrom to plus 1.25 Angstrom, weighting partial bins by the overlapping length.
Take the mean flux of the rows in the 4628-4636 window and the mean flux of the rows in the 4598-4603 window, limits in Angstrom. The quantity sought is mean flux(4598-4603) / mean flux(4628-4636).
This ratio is 0.92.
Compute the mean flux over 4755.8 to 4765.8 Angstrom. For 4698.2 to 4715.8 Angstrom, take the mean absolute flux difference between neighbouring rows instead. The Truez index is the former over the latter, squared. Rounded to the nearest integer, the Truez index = 558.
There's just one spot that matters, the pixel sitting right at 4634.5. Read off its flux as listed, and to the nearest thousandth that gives 5.342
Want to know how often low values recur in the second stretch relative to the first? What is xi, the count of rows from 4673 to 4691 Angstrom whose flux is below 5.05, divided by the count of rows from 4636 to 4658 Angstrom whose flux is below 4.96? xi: 0.0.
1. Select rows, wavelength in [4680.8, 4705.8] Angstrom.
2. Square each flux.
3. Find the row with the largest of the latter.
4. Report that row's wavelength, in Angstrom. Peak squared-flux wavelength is 4682.0 Angstrom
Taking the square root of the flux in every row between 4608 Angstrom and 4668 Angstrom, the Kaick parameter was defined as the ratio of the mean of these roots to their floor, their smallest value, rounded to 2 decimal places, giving 1.05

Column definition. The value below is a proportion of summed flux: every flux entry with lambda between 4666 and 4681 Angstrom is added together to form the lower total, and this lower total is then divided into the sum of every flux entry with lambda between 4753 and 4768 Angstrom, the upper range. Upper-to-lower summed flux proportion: 0.95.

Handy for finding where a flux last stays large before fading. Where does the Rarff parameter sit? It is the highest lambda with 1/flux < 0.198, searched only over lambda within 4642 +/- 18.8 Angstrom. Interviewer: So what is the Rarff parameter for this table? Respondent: 4654.5 Angstrom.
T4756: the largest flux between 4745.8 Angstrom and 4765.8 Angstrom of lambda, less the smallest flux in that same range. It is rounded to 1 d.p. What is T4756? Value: 1.1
